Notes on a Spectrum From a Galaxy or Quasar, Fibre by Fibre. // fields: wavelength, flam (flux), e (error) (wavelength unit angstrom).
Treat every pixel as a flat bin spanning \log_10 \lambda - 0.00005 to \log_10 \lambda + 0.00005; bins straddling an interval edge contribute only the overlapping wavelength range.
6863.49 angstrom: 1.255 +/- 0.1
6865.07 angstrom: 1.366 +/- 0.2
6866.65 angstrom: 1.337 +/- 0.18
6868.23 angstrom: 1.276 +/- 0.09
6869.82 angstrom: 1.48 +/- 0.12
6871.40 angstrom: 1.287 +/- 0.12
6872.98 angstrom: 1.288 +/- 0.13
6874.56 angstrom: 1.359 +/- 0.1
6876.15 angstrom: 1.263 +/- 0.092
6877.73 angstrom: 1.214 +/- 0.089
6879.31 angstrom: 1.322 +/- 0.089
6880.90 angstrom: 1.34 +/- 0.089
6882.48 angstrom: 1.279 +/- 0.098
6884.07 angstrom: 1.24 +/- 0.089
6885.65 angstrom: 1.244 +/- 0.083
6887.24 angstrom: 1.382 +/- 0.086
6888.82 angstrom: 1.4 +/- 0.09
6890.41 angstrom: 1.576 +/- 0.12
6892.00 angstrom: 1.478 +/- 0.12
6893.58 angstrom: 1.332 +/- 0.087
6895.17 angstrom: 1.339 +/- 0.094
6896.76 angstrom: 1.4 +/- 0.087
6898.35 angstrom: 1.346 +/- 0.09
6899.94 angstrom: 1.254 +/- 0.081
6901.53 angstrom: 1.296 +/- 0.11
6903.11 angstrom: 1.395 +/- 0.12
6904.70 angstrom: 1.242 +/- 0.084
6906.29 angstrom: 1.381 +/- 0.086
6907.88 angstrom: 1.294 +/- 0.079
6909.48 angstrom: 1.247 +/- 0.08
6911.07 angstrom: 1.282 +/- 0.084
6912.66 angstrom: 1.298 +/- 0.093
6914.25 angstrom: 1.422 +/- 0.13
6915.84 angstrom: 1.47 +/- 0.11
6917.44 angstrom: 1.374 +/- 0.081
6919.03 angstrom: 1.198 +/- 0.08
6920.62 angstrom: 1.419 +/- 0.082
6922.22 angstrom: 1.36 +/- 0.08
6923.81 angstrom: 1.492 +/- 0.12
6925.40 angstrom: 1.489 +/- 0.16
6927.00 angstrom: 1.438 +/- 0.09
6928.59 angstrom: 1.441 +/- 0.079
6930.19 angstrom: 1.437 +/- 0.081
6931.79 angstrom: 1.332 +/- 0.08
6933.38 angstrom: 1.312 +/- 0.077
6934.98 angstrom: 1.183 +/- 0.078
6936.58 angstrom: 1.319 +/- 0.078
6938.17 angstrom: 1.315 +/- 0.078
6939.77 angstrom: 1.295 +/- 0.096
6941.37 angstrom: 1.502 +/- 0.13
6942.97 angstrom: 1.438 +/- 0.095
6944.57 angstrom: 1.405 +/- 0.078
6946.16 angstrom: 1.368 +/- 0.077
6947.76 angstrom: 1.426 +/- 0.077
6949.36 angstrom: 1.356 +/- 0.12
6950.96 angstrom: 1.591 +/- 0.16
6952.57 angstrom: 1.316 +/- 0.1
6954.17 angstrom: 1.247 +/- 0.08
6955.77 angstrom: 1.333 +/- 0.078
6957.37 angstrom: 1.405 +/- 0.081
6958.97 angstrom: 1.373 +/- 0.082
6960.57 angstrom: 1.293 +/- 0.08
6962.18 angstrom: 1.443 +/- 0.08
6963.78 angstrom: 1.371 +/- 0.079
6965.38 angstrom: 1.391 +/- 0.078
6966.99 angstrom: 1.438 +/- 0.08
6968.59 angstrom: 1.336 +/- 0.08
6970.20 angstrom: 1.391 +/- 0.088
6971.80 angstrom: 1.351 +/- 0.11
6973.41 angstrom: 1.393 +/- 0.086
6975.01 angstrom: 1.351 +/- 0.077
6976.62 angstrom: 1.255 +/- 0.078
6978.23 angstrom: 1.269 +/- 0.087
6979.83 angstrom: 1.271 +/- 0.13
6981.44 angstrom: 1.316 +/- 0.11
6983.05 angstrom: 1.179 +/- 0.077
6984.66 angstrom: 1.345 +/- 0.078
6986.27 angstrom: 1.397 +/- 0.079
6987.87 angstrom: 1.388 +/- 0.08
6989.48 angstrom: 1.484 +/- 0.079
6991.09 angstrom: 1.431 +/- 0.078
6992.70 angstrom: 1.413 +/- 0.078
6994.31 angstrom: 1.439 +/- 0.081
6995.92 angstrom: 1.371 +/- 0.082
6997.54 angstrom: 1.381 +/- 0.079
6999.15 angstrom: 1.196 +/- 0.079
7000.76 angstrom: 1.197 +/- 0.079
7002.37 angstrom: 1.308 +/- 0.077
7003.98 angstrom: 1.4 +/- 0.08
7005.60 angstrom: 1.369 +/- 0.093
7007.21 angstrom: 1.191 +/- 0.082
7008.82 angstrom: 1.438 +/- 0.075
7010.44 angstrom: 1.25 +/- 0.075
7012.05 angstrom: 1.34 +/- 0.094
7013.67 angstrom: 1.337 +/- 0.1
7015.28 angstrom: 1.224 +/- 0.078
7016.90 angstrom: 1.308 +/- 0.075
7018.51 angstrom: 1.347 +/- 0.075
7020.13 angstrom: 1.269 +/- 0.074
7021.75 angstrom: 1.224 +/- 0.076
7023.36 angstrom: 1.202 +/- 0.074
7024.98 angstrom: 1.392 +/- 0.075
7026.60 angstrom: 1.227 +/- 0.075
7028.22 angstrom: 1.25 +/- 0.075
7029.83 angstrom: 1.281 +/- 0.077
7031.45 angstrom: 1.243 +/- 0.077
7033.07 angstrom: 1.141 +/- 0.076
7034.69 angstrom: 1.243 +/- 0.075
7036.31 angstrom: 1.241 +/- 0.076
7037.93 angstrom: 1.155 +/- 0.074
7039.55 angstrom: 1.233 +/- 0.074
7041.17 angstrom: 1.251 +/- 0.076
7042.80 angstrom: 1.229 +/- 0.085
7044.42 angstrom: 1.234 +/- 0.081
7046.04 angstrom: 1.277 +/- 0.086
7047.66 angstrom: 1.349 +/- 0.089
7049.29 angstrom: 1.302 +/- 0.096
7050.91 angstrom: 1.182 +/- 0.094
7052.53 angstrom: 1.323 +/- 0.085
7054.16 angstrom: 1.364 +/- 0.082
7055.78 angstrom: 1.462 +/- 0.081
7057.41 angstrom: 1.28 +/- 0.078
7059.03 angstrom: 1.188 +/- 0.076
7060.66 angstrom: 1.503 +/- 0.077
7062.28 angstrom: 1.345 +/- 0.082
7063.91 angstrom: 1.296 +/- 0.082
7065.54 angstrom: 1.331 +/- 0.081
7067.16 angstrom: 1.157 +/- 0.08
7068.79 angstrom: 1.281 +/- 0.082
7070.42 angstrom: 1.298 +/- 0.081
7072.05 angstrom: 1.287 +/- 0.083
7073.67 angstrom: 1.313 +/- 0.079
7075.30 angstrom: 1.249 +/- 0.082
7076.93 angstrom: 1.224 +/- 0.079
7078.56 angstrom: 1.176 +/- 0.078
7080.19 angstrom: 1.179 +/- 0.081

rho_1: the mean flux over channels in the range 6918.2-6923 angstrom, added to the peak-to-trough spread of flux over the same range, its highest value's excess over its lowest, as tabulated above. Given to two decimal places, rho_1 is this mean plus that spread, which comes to 1.55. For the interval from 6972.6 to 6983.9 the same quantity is 1.50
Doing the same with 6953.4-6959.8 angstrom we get 1.50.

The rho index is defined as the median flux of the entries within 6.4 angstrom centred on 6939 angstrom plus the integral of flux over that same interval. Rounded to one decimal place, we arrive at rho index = 10.0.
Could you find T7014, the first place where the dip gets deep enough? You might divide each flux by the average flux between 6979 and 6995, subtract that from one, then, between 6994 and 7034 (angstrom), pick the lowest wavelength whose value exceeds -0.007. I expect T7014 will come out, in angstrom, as 6995.92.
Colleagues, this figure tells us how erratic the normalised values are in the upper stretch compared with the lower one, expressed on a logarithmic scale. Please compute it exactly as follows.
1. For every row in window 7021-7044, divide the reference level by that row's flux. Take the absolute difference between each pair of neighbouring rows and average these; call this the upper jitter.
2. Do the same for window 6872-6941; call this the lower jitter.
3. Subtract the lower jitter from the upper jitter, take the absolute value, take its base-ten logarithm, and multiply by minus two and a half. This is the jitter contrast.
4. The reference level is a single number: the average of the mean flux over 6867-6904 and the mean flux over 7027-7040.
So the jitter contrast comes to 6.9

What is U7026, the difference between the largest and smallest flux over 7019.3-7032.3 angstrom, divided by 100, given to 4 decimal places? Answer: 0.0019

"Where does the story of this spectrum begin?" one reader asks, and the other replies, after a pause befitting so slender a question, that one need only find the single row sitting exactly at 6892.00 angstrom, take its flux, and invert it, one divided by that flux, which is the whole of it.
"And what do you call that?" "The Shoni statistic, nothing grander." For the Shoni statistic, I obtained 0.68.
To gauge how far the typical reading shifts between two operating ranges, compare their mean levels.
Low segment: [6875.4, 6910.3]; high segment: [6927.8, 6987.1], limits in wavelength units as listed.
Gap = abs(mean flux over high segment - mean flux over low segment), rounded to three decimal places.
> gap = 0.026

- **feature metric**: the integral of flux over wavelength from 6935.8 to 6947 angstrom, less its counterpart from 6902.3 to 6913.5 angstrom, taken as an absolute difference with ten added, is 11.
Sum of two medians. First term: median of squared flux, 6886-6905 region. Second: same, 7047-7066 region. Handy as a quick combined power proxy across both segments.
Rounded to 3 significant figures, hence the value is 3.62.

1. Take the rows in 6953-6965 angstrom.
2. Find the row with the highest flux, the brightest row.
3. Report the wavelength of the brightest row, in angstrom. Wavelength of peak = 6962.18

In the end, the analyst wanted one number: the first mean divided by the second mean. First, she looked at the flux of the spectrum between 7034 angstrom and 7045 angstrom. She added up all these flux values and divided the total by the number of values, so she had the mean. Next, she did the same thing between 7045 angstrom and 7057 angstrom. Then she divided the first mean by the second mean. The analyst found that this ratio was 0.93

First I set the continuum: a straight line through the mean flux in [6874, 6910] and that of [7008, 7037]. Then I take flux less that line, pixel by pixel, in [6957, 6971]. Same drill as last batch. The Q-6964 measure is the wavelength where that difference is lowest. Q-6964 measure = 6960.57 angstrom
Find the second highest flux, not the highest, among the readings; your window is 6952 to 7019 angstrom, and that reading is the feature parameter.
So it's 1.443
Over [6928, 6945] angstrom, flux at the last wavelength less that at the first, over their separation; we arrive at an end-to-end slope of -0.0023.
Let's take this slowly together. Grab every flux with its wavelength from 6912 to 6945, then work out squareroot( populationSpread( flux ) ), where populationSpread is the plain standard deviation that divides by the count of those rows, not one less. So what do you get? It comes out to 0.298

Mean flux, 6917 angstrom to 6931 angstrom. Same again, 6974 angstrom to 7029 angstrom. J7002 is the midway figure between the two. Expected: 1.36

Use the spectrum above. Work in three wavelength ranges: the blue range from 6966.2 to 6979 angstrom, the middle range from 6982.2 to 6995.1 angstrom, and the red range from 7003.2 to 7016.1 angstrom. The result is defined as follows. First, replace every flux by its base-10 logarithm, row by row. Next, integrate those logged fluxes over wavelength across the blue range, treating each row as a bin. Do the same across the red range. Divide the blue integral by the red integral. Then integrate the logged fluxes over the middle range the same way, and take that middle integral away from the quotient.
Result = -0.73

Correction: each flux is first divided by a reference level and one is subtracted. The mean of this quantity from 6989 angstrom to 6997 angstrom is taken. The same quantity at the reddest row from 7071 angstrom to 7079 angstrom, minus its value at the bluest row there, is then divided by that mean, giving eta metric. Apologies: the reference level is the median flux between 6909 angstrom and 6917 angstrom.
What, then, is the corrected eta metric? -0.9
